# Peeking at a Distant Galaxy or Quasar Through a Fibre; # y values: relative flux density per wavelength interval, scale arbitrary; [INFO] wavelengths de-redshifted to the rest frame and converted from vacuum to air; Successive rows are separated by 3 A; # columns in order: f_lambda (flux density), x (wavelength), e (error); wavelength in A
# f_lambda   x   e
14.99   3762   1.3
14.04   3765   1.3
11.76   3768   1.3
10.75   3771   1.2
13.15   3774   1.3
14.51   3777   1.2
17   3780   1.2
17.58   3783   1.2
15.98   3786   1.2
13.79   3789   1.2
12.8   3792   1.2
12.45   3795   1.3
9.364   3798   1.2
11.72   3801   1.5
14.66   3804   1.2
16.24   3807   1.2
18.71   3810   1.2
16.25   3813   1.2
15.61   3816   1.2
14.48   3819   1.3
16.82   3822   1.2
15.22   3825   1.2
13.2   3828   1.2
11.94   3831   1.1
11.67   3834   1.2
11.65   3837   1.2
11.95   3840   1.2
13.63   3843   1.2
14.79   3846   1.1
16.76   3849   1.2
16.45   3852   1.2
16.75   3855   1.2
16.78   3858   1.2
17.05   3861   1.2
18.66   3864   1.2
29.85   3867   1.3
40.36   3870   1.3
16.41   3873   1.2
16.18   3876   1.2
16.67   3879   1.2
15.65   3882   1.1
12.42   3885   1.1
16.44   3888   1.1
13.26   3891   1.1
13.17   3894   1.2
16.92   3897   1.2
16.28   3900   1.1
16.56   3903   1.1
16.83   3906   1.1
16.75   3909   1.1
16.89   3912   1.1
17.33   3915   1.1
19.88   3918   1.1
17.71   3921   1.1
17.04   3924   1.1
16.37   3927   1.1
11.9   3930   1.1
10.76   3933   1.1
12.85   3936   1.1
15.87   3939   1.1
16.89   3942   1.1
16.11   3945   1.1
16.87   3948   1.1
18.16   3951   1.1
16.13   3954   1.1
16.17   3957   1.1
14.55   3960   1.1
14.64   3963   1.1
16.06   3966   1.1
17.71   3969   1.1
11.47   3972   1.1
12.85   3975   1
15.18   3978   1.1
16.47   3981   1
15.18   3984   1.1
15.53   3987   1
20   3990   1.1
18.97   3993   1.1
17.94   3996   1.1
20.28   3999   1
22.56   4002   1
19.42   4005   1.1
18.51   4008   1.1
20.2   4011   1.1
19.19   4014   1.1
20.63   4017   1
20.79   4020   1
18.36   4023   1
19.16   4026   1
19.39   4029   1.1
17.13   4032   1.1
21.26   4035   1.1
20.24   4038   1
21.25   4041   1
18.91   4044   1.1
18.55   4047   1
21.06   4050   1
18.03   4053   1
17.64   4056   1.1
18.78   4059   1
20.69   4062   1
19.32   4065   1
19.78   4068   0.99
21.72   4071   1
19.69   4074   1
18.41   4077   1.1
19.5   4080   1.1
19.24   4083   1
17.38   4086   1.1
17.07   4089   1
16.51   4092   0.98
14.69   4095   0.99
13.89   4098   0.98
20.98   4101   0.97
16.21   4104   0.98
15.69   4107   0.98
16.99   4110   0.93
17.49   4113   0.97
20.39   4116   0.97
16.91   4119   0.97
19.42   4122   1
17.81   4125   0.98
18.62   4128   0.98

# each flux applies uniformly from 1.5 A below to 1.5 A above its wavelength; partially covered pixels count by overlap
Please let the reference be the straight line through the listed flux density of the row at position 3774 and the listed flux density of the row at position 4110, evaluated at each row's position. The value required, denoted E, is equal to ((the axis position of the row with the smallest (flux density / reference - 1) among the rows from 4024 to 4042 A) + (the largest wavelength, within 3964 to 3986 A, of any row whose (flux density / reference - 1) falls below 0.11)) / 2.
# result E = 4008.0 A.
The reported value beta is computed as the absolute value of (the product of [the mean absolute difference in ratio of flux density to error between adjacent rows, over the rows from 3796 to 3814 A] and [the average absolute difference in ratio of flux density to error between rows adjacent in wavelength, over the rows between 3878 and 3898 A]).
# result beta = 4.6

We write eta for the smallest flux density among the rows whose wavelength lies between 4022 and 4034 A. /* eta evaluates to 17.13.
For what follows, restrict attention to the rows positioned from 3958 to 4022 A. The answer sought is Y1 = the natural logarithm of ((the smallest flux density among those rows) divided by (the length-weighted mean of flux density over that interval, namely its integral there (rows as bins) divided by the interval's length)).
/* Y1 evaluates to -0.424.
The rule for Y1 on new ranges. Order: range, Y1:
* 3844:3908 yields -0.359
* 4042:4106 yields -0.285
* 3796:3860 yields -0.438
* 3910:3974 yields -0.382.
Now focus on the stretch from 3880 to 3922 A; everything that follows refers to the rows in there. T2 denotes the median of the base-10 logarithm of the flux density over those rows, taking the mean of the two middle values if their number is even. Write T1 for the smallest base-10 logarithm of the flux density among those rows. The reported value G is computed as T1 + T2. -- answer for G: 2.3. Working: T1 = 1.09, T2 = 1.22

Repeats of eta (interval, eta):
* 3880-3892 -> 12.42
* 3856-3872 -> 16.78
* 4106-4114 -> 15.69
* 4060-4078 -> 18.41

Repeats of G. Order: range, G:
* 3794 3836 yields 2.1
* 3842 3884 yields 2.4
